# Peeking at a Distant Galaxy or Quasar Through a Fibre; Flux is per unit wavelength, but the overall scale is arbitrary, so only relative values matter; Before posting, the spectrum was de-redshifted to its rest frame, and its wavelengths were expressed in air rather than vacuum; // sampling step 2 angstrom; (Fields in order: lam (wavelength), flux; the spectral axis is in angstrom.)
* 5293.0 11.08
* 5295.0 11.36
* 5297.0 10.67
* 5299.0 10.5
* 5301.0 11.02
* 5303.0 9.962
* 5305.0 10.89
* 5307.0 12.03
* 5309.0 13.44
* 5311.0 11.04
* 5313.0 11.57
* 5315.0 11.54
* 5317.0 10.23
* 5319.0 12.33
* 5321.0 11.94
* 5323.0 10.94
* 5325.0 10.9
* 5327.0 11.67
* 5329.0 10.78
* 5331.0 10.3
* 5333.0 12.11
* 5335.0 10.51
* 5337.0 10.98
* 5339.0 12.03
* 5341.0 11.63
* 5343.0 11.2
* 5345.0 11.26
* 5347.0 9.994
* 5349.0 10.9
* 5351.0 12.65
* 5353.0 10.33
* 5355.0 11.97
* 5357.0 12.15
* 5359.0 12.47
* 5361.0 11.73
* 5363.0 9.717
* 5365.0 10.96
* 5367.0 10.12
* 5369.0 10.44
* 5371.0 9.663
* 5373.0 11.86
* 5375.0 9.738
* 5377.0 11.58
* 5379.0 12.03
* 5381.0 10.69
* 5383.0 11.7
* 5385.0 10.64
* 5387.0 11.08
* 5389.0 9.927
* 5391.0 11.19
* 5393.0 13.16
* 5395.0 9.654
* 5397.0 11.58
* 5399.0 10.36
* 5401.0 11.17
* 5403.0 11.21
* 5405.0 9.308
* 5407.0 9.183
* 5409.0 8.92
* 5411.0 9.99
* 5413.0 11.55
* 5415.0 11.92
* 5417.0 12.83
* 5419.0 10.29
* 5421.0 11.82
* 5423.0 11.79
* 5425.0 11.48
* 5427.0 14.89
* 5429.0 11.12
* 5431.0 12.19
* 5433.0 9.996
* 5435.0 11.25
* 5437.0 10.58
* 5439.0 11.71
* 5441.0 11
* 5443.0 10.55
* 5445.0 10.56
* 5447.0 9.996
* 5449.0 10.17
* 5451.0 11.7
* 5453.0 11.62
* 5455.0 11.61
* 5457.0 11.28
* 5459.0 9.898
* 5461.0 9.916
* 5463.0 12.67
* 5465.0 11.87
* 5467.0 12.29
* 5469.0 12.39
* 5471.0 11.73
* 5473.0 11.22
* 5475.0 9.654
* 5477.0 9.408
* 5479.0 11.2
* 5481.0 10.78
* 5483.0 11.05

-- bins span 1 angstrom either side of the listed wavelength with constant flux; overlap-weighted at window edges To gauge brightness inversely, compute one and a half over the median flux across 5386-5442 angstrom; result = 0.134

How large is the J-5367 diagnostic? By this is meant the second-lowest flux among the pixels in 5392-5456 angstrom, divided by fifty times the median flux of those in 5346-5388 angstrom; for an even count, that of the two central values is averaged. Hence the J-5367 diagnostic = 0.0168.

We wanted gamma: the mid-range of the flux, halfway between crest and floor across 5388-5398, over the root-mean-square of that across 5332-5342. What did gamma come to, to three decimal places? 0.995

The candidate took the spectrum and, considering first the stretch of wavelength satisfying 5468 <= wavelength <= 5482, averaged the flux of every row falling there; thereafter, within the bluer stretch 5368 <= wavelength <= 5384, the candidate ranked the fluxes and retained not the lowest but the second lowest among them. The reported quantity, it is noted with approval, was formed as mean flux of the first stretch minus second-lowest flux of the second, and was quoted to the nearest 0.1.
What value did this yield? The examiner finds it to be 1.2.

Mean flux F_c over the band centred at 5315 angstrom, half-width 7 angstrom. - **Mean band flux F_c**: 11.7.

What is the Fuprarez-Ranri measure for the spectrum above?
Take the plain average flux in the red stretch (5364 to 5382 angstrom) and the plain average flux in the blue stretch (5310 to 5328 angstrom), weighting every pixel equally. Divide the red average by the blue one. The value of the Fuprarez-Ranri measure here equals 0.95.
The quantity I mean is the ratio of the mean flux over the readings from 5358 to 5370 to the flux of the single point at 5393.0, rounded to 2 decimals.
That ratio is 0.83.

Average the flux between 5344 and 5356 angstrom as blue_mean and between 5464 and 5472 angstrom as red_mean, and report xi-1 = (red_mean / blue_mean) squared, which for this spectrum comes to 1.16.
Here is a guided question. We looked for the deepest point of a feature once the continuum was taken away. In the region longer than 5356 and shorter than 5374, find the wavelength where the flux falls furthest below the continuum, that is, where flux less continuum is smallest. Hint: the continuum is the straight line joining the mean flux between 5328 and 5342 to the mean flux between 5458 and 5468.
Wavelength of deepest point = 5371.0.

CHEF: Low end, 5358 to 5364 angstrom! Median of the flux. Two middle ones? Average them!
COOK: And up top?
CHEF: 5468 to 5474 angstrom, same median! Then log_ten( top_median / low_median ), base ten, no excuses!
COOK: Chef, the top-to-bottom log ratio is 0.00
